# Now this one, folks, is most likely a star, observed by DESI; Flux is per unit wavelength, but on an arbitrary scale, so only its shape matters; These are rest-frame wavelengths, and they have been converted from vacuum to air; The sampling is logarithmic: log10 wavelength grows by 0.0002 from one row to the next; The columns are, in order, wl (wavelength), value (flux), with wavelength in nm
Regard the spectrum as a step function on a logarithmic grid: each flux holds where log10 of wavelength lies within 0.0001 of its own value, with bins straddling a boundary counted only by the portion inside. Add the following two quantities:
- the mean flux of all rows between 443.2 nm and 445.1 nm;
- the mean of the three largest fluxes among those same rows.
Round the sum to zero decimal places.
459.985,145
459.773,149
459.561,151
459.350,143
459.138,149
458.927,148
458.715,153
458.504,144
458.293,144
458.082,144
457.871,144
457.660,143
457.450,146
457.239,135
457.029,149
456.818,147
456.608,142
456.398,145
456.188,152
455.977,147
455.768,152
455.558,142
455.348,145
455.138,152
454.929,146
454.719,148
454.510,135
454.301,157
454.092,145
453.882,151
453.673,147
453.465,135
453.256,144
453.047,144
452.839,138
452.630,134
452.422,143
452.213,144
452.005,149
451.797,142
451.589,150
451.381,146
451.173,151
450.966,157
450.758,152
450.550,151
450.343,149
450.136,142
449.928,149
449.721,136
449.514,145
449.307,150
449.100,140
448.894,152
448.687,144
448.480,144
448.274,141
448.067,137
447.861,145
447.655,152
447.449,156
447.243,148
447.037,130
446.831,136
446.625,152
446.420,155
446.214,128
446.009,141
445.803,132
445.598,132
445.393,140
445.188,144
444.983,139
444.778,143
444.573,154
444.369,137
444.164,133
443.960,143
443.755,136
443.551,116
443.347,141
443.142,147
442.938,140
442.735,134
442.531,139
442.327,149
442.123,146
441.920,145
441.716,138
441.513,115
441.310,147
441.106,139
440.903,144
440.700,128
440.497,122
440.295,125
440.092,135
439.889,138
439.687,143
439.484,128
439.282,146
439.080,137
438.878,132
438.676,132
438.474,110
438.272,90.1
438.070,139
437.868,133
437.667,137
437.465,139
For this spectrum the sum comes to 285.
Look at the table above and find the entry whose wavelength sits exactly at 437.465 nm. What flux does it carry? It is 139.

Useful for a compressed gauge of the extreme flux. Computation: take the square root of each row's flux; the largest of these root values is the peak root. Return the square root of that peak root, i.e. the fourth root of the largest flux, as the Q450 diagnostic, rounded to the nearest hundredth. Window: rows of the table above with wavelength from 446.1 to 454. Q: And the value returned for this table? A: 3.54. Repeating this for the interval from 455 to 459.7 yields 3.52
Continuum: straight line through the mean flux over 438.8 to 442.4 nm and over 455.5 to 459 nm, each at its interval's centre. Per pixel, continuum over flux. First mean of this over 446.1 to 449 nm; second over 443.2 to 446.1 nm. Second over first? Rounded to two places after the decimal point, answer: 1.03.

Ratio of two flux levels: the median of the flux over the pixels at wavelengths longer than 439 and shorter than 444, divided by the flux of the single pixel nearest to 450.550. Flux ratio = 0.92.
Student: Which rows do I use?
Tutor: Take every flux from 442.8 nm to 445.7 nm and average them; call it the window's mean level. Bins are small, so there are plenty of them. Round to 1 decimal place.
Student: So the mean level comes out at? 138.9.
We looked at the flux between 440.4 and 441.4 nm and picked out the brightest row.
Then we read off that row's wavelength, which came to 441.310 nm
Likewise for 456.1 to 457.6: 456.188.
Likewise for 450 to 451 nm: 450.966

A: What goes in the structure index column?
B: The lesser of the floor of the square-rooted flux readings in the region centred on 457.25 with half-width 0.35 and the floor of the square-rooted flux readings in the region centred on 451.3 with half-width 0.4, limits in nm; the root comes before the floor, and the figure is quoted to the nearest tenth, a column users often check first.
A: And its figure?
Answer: 11.6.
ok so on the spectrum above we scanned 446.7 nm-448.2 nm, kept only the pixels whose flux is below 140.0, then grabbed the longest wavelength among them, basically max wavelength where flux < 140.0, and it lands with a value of 448.067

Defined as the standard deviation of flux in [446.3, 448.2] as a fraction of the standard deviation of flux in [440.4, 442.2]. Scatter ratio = 0.80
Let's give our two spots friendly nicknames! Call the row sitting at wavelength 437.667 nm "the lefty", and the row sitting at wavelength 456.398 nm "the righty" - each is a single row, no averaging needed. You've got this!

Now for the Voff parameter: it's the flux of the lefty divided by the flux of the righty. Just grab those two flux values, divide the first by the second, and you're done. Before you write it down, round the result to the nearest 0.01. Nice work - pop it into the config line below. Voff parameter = 0.94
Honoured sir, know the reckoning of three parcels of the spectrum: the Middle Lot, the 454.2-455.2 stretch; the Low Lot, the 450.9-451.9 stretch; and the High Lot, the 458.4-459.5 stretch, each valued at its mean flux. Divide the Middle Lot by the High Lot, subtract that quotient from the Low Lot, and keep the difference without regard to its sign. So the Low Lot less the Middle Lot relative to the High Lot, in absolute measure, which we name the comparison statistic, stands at 148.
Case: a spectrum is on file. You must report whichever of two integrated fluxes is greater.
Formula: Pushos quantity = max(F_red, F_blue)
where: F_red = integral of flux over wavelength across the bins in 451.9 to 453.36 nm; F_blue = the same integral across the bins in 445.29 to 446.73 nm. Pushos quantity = 208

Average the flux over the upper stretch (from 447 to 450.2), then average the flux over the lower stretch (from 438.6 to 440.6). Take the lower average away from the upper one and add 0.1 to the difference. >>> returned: 11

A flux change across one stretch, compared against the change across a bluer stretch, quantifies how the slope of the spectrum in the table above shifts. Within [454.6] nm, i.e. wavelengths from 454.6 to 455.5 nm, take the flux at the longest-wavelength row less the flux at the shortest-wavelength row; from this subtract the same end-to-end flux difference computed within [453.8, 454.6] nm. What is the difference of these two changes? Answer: 13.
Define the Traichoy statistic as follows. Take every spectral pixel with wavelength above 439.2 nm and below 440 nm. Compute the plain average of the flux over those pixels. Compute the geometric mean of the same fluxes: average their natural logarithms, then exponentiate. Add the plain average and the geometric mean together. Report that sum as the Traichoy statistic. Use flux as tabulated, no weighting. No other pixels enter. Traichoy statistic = 277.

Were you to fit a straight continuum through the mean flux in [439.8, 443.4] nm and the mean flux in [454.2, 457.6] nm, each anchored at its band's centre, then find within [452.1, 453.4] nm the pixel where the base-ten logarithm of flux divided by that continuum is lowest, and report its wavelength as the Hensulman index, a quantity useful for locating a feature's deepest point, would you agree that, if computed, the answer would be 452.630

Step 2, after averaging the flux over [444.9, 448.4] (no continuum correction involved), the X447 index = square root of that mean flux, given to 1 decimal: 11.9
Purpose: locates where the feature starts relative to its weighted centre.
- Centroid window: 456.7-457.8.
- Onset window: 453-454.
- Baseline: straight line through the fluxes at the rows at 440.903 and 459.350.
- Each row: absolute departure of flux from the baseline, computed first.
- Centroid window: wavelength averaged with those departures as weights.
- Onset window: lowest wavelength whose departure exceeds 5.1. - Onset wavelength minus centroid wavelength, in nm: -3.67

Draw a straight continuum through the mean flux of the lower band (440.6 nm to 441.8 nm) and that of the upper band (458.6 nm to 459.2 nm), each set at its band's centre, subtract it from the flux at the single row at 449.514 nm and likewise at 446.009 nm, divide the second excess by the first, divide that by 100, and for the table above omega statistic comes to 0.0063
